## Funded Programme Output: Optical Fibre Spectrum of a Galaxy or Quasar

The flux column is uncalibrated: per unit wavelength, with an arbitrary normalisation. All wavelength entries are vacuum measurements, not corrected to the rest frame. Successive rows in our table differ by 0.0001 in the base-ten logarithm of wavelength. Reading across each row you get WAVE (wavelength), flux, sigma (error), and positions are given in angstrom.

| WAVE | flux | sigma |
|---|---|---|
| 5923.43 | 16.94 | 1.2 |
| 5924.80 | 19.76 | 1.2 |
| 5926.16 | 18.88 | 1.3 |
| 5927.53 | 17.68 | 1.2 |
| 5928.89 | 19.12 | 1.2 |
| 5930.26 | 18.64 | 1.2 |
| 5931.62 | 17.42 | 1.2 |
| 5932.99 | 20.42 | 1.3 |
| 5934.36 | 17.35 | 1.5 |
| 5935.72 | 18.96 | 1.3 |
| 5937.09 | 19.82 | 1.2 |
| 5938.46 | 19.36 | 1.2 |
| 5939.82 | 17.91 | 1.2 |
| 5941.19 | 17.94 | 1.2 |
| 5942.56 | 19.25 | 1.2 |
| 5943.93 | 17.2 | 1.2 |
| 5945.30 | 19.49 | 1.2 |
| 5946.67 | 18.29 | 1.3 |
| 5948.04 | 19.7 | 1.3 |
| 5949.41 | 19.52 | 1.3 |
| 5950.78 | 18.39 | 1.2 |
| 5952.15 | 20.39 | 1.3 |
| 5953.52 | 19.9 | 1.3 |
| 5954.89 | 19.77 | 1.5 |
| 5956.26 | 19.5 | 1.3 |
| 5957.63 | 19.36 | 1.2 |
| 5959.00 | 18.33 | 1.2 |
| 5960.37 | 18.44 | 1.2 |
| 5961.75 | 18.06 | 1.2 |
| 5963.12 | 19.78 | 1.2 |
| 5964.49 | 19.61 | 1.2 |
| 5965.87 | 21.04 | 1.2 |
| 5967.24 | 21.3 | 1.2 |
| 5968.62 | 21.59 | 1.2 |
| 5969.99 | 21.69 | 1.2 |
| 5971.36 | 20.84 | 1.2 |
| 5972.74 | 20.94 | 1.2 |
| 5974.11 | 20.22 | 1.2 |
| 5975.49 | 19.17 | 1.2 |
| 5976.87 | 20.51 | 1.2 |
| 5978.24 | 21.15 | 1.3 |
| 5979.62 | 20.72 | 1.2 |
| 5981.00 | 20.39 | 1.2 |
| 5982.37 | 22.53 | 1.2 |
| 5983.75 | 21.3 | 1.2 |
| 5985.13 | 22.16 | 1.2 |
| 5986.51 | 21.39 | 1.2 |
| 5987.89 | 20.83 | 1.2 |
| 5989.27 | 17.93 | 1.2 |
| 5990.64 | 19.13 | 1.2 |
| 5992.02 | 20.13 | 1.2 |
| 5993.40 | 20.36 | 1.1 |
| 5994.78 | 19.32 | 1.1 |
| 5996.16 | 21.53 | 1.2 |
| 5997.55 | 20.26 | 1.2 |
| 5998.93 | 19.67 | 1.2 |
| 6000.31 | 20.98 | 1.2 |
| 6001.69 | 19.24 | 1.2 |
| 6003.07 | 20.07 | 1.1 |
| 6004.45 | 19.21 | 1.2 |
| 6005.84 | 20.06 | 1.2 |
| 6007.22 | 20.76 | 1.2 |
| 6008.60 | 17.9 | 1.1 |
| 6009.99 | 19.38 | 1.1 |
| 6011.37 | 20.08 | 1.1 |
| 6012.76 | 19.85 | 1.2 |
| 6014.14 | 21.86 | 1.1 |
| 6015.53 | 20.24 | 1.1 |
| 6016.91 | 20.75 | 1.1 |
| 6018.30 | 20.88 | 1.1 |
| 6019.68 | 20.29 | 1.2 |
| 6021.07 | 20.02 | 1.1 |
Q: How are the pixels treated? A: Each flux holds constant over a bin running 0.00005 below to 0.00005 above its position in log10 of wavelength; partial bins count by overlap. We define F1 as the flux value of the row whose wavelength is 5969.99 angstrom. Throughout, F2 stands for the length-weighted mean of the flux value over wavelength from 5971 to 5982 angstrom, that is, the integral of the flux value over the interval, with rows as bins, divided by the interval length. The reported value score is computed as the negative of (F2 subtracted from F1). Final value -1.1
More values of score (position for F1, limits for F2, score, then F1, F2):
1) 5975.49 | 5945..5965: 0.1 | 19.17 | 19.23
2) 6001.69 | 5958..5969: 0.5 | 19.24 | 19.70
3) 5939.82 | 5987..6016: 2.0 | 17.91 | 19.95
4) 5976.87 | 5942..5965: -1.4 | 20.51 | 19.12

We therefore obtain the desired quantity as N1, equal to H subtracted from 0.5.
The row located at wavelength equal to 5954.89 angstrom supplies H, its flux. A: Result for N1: -19.3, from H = 19.77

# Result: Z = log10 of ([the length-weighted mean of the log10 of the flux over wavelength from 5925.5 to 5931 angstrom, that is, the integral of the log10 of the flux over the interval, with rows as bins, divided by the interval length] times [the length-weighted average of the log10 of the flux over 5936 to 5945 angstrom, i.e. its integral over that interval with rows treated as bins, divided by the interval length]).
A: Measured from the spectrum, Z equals 0.207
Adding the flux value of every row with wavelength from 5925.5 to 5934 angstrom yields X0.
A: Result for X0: 112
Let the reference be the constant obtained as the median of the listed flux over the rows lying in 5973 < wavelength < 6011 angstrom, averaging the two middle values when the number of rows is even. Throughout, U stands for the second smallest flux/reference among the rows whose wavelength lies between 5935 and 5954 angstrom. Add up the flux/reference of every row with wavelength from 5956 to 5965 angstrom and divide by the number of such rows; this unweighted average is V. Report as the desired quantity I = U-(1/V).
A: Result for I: -0.18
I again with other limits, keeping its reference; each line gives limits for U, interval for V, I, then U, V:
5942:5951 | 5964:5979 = -0.07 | 0.90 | 1.02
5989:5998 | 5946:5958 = -0.10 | 0.94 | 0.96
